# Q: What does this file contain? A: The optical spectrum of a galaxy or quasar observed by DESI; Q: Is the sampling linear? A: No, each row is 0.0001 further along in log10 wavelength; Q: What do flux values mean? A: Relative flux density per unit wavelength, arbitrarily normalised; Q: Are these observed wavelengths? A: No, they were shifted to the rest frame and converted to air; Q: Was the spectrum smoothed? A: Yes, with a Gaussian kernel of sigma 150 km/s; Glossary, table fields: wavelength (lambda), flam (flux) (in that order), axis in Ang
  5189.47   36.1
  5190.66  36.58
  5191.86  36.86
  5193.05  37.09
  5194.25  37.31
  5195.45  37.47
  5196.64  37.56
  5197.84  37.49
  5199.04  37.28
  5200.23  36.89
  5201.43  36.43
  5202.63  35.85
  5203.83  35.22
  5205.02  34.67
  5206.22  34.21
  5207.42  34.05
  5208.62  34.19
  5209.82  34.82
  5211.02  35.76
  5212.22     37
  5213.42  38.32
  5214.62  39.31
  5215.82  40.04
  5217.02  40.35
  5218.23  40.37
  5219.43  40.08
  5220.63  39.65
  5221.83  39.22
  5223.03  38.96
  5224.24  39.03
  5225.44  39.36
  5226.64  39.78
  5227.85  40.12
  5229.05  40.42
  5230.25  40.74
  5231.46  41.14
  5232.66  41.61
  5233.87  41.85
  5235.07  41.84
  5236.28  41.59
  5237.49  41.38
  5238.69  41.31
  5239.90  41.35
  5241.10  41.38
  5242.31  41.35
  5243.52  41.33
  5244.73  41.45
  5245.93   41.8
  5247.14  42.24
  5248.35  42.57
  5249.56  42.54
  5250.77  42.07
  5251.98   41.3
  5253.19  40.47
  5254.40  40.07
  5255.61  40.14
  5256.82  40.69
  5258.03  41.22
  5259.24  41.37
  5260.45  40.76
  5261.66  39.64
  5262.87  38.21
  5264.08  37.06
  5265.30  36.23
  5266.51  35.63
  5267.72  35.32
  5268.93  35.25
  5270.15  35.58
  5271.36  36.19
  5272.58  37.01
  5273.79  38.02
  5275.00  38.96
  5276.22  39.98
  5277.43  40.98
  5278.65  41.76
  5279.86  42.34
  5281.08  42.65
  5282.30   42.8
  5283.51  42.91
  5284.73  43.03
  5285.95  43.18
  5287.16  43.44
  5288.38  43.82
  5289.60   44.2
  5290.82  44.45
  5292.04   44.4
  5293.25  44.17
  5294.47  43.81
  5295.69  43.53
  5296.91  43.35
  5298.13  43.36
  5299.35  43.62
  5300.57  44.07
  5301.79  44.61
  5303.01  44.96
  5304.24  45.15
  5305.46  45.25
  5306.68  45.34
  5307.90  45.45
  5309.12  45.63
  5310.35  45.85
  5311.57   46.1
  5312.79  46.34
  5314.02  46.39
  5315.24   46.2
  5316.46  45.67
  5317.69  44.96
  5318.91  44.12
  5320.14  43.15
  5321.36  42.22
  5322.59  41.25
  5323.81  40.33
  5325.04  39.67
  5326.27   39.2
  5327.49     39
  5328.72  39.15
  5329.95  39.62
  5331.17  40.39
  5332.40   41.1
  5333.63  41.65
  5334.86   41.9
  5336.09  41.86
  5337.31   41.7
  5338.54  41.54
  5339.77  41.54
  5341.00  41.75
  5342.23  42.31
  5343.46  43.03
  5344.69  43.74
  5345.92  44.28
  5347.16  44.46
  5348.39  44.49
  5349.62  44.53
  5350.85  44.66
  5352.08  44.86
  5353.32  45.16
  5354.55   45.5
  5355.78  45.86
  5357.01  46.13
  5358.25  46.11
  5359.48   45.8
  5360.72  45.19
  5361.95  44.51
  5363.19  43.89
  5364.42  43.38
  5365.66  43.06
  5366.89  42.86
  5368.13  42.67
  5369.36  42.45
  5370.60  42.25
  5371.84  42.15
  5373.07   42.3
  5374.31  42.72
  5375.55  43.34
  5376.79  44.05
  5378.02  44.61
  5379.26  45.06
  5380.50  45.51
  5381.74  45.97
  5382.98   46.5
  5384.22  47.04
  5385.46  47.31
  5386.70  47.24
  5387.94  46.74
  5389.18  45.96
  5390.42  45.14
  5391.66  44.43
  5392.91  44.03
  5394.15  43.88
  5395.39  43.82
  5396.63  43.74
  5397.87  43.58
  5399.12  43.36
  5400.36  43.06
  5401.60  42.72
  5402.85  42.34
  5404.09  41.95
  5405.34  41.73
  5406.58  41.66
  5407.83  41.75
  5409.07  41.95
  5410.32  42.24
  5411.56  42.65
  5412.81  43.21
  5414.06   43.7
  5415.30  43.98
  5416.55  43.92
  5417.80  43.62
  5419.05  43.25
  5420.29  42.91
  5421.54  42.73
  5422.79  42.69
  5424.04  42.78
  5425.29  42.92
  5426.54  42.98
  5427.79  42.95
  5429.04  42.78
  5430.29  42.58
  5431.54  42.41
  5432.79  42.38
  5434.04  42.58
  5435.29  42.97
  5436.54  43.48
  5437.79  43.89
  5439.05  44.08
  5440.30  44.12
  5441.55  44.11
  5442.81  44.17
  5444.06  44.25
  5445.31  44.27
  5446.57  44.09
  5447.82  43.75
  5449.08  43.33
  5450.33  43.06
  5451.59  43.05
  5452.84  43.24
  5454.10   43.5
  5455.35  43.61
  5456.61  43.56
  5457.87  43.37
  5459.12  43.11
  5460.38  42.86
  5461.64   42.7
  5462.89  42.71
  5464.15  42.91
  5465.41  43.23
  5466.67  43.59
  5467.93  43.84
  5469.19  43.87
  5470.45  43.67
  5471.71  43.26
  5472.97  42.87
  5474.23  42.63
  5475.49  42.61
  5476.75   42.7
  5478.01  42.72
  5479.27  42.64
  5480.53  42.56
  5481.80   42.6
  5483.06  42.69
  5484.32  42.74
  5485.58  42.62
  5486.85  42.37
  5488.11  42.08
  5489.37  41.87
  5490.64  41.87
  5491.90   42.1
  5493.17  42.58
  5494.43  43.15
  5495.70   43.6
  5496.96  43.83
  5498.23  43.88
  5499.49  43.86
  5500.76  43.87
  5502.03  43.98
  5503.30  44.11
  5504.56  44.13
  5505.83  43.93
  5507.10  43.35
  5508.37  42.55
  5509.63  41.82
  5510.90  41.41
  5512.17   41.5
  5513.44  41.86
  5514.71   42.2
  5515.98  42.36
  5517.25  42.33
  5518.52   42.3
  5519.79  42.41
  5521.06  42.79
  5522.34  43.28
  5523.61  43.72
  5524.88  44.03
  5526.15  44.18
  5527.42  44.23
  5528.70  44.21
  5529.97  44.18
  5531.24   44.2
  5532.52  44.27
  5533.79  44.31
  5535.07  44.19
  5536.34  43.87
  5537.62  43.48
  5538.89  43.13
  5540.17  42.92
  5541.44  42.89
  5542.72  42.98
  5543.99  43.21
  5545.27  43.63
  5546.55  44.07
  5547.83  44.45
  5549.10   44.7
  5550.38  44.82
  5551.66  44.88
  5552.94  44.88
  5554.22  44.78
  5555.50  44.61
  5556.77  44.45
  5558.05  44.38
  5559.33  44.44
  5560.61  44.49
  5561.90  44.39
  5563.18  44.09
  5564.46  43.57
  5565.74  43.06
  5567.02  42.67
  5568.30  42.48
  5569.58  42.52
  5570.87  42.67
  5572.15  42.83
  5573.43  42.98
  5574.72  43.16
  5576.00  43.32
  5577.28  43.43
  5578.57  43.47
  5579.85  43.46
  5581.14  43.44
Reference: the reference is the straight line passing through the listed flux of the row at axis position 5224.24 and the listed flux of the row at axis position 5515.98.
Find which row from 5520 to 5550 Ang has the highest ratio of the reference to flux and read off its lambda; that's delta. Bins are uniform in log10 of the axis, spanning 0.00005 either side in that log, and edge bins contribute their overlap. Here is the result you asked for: 5541.44 Ang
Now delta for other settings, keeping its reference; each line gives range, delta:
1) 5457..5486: 5480.53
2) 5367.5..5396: 5371.84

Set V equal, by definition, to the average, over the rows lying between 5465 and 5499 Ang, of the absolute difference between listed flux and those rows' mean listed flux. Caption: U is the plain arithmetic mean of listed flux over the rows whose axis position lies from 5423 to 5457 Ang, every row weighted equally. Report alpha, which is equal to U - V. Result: 42.9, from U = 43.4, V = 0.5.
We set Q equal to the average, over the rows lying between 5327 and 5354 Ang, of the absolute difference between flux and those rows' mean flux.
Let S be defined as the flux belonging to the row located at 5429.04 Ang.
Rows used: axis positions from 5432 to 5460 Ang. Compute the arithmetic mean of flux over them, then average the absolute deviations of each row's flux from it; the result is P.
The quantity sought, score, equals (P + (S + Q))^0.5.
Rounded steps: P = 0.45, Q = 1.6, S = 42.78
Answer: 6.70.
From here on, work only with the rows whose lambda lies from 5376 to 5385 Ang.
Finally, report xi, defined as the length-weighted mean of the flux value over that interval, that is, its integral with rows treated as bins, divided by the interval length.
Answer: 45.5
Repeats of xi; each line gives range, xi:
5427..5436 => 42.7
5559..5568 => 43.7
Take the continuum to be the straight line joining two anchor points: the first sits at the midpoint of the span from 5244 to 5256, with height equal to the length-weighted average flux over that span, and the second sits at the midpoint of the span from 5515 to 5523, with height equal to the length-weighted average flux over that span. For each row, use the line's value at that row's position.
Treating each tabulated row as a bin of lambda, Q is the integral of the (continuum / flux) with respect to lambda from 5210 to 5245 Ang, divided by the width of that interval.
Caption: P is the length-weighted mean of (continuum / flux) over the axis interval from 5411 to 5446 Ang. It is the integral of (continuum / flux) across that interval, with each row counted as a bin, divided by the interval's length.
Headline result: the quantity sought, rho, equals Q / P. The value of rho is 1.06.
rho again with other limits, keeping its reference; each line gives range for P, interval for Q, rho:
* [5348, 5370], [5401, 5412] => 1.06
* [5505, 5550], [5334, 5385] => 0.97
